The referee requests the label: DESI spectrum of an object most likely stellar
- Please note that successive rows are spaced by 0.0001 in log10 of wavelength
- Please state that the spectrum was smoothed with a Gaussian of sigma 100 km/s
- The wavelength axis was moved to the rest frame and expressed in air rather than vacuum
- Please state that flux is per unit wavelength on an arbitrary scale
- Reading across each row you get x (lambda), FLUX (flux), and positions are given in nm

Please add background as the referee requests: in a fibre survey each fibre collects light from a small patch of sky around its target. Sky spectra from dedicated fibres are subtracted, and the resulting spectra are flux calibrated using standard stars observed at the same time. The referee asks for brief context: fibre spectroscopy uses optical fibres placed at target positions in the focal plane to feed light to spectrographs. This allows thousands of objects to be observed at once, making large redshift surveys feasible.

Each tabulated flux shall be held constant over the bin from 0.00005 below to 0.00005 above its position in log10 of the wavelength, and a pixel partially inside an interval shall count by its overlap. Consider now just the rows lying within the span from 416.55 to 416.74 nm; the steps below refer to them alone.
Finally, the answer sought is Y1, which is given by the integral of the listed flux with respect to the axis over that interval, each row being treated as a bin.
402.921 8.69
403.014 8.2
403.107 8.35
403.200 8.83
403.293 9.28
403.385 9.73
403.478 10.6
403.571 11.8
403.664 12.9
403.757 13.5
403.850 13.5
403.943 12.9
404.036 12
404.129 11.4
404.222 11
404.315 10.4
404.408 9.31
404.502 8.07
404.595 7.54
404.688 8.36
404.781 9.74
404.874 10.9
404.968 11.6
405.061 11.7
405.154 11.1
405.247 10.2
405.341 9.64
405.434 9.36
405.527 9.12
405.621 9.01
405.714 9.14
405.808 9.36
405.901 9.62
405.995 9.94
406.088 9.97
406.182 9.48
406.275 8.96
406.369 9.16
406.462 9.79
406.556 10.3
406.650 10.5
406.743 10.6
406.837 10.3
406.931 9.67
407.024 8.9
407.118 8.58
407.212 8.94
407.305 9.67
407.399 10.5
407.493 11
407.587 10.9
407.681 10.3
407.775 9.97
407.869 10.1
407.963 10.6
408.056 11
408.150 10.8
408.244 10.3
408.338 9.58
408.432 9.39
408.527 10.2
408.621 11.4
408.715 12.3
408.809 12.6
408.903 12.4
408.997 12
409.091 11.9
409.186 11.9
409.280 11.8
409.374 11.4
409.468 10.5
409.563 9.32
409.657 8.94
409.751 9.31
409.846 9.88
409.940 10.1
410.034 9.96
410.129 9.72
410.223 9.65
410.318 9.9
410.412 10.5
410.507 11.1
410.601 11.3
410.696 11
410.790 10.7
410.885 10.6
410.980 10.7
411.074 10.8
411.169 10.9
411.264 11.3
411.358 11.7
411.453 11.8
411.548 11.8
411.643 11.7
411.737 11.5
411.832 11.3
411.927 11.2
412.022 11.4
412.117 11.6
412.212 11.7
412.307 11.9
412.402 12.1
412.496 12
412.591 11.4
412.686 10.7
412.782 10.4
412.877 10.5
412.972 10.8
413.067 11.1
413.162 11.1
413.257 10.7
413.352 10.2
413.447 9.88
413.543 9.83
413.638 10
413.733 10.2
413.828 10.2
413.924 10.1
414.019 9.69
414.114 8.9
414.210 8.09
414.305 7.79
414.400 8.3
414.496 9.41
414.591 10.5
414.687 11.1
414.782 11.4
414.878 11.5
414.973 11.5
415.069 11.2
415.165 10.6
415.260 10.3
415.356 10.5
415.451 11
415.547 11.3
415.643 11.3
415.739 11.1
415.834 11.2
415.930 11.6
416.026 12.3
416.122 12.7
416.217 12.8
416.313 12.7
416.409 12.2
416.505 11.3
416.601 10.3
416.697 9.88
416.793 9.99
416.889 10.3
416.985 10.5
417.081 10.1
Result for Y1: 1.92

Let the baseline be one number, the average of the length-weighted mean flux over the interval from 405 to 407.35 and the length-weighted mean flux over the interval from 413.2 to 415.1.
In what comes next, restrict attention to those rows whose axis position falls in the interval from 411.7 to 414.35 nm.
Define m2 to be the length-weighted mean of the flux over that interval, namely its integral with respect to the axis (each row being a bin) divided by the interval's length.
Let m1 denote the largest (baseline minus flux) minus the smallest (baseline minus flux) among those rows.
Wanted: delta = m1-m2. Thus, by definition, -6.3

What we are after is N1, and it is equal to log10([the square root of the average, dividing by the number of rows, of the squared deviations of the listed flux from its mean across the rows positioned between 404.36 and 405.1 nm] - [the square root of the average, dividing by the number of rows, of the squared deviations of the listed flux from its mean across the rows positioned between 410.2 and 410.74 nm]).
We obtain 0.0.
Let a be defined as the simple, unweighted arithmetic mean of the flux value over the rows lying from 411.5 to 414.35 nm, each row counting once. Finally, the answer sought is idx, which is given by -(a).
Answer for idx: -10.7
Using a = 10.7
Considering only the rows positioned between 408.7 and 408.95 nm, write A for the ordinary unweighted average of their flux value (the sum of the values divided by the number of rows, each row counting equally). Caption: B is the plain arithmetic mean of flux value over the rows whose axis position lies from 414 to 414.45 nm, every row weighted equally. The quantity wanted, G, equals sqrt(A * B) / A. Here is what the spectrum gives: 0.83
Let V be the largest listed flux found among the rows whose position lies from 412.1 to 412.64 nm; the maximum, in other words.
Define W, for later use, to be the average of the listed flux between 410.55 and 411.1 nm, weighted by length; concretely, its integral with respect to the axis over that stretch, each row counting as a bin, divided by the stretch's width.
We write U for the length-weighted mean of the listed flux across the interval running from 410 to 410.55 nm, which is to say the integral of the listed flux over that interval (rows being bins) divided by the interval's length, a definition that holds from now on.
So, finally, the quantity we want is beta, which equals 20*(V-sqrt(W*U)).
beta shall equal 32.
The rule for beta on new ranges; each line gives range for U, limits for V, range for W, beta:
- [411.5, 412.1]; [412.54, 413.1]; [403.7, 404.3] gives -10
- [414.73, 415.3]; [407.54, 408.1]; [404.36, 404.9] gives 21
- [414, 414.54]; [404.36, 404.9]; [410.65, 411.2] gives 25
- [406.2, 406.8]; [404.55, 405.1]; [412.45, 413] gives 26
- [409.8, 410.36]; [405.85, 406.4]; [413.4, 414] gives 1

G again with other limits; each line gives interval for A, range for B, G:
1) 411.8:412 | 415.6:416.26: 1.03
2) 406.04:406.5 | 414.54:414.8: 1.08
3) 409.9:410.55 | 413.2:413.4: 1.02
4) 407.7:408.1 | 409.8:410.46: 0.98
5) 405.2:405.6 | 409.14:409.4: 1.11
